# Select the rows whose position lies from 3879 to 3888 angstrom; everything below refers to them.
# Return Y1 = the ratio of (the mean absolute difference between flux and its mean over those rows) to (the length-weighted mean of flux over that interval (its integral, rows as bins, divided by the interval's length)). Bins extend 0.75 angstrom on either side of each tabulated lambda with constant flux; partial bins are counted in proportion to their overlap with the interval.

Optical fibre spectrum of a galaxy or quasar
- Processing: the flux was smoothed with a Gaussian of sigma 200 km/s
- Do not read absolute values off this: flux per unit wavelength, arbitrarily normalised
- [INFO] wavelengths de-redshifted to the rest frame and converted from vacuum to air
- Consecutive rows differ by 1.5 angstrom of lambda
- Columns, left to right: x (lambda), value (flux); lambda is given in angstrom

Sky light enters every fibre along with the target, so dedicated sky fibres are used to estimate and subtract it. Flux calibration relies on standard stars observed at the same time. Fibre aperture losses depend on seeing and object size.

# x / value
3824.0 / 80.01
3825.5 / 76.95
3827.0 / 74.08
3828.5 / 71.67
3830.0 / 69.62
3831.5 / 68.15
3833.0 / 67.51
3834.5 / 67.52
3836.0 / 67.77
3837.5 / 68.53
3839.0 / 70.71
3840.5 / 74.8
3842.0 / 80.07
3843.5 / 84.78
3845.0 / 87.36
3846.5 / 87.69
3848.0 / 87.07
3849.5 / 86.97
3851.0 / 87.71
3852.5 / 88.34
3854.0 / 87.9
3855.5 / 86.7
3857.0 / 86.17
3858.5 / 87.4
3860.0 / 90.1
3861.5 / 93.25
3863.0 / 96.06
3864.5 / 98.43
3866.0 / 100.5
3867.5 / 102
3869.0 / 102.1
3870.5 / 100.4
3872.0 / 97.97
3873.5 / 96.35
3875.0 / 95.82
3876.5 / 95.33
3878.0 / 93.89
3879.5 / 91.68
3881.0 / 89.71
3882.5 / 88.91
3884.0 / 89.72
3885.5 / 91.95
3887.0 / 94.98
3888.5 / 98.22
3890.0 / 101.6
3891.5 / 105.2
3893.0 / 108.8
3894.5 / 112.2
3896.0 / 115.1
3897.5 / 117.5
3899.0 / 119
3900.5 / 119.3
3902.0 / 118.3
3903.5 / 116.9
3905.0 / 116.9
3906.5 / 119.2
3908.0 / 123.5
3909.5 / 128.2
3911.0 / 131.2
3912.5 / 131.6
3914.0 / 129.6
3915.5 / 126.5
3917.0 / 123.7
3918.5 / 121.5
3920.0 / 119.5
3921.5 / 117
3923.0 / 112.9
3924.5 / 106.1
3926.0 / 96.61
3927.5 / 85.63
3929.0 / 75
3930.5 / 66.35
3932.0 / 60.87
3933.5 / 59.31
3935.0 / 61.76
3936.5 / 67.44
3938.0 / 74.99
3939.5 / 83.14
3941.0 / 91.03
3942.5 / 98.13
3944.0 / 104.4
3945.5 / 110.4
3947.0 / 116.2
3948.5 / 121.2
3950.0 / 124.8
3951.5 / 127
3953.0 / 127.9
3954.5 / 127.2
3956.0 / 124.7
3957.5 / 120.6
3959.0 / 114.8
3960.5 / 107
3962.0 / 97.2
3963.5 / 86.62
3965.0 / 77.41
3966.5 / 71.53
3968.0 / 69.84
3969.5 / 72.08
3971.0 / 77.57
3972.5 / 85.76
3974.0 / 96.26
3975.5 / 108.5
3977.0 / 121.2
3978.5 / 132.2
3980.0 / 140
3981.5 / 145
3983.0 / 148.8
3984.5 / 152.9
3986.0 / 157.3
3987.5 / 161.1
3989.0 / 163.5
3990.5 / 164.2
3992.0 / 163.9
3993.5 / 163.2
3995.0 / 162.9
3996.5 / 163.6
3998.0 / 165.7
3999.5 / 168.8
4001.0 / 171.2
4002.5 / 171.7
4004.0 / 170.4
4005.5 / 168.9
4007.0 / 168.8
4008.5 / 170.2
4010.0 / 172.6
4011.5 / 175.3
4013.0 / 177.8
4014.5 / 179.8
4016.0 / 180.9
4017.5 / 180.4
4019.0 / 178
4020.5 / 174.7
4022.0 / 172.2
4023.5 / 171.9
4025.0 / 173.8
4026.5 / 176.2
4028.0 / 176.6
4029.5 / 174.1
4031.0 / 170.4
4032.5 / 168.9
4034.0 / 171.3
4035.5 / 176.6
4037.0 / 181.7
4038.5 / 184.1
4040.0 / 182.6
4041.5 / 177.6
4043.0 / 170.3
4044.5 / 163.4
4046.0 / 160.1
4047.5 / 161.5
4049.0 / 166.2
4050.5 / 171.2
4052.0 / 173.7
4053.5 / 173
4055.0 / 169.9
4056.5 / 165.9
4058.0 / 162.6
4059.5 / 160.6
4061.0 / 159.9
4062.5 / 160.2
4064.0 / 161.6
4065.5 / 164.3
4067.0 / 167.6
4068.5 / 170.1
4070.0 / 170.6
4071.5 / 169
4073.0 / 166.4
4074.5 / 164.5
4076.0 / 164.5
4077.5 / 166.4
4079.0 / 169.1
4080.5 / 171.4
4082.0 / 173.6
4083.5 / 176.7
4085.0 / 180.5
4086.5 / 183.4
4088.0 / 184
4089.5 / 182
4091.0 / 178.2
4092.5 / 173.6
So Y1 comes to 0.019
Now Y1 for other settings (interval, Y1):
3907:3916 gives 0.018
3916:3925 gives 0.041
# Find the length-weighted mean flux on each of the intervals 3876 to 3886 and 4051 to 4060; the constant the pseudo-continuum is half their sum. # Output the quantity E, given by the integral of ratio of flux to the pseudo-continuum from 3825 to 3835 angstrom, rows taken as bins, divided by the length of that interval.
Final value 0.5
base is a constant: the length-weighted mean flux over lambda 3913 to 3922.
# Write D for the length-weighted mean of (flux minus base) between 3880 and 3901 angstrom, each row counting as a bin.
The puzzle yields -20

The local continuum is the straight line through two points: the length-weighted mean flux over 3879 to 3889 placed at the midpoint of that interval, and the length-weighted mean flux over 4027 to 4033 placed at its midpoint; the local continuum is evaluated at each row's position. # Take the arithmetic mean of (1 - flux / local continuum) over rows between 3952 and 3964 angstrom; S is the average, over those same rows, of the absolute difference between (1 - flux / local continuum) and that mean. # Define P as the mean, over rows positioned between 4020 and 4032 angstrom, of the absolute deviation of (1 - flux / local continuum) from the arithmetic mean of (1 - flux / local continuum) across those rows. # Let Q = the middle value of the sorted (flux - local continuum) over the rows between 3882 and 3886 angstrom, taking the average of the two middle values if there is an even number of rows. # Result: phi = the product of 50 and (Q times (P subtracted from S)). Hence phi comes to -10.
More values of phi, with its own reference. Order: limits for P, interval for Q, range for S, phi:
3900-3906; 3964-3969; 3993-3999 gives 49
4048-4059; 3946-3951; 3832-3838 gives 4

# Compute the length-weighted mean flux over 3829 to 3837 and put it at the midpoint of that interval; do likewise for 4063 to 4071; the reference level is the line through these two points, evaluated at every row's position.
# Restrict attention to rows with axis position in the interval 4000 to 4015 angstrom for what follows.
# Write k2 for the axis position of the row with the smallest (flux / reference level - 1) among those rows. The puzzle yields 4007.0 angstrom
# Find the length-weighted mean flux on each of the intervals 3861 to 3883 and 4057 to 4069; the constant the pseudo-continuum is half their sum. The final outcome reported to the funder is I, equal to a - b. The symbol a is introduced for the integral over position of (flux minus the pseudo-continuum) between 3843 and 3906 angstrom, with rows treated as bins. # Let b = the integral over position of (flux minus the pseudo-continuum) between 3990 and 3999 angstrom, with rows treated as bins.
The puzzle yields -2301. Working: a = -1993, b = 308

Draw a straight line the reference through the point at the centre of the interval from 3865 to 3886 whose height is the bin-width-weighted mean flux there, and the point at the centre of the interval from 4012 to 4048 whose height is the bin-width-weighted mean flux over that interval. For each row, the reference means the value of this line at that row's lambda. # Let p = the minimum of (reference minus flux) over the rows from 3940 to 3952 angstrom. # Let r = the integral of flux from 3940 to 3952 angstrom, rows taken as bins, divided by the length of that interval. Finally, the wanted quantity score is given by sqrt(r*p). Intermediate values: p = 7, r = 111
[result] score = 29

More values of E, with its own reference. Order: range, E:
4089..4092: 1.4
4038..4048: 1.3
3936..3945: 0.7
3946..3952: 0.9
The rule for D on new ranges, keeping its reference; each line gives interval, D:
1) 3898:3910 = -3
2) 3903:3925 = -2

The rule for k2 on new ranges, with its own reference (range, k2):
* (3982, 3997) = 3983.0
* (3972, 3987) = 3972.5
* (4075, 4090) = 4076.0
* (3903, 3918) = 3905.0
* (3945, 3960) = 3959.0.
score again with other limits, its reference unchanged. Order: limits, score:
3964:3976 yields 56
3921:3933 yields 13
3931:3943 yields 48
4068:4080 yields 63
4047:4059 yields 45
